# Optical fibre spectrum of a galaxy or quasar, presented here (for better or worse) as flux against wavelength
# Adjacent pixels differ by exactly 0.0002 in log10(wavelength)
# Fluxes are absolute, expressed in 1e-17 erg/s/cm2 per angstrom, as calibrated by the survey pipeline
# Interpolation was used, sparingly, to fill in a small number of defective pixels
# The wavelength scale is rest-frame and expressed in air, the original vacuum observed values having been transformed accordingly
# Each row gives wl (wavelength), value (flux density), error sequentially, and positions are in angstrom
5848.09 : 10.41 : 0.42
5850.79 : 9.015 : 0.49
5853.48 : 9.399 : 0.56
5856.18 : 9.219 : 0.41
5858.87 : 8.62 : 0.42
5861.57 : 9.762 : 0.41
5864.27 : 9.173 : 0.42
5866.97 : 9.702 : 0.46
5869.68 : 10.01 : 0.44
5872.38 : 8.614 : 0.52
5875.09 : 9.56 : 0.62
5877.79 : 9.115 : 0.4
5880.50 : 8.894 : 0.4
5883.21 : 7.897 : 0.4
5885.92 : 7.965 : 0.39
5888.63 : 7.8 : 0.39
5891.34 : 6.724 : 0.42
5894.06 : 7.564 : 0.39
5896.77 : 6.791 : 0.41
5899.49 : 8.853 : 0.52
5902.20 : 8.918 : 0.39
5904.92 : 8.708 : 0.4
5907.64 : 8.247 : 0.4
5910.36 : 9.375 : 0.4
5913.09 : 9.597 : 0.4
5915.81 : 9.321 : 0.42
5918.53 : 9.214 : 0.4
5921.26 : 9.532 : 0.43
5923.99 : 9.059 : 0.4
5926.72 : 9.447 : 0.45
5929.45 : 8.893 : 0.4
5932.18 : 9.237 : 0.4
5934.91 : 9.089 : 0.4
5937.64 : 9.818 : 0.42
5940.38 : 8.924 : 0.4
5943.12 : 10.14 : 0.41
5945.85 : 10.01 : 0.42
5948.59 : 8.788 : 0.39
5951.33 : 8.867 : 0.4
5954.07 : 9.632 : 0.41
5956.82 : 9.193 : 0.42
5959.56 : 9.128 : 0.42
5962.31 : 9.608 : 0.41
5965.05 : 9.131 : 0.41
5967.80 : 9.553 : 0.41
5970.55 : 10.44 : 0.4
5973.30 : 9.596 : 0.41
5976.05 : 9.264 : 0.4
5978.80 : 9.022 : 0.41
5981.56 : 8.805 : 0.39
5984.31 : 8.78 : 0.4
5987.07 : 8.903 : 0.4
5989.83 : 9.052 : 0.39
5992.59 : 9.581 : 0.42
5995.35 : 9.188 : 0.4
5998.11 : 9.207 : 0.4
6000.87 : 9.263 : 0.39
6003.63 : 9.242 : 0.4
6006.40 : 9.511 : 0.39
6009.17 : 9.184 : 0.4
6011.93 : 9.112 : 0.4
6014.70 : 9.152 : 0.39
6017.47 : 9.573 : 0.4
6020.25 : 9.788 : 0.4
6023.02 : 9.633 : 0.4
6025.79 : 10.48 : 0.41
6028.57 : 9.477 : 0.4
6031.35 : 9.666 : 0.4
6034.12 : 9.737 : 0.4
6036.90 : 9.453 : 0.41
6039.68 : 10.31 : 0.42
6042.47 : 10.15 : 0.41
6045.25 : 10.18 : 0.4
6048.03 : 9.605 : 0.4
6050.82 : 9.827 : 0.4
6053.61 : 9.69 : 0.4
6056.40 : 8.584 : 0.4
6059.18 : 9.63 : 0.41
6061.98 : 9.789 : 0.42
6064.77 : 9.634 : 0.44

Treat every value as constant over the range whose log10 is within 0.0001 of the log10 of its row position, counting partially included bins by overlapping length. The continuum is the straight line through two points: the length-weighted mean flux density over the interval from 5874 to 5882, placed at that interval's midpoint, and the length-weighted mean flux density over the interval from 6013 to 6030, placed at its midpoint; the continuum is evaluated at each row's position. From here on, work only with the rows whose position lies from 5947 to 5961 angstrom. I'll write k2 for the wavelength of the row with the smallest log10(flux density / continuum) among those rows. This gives 5948.59 angstrom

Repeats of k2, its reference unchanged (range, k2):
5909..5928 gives 5923.99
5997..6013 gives 6011.93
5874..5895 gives 5891.34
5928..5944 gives 5940.38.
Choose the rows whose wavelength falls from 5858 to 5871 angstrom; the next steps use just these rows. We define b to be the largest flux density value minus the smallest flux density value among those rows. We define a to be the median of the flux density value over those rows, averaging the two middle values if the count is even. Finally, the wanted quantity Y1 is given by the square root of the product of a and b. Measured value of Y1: 3.7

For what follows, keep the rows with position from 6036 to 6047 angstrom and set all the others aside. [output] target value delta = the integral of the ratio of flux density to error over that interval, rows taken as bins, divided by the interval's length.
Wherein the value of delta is 24.5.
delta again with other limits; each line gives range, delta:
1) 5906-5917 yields 22.5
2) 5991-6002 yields 23.1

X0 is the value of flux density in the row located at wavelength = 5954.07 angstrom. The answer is 9.632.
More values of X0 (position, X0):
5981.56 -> 8.805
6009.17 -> 9.184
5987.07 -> 8.903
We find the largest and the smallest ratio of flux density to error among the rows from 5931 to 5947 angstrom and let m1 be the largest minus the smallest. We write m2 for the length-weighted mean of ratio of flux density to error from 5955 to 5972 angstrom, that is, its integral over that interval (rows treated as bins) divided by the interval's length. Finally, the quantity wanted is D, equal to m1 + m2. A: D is 26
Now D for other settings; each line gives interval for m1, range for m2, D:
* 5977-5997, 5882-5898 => 20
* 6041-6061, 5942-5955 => 27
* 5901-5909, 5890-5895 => 20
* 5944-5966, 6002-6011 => 26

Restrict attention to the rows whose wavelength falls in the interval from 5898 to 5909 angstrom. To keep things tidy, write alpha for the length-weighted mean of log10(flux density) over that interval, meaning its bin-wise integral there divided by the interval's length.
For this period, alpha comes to 0.937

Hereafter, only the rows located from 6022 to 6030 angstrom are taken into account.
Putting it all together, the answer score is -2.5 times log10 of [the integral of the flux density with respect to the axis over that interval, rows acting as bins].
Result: -4.7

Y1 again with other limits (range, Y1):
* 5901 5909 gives 2.4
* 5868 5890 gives 4.4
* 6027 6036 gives 1.6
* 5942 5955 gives 3.6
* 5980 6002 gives 2.7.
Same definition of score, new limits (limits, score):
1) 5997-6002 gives -4.2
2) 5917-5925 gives -4.7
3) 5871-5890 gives -5.5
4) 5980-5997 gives -5.5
